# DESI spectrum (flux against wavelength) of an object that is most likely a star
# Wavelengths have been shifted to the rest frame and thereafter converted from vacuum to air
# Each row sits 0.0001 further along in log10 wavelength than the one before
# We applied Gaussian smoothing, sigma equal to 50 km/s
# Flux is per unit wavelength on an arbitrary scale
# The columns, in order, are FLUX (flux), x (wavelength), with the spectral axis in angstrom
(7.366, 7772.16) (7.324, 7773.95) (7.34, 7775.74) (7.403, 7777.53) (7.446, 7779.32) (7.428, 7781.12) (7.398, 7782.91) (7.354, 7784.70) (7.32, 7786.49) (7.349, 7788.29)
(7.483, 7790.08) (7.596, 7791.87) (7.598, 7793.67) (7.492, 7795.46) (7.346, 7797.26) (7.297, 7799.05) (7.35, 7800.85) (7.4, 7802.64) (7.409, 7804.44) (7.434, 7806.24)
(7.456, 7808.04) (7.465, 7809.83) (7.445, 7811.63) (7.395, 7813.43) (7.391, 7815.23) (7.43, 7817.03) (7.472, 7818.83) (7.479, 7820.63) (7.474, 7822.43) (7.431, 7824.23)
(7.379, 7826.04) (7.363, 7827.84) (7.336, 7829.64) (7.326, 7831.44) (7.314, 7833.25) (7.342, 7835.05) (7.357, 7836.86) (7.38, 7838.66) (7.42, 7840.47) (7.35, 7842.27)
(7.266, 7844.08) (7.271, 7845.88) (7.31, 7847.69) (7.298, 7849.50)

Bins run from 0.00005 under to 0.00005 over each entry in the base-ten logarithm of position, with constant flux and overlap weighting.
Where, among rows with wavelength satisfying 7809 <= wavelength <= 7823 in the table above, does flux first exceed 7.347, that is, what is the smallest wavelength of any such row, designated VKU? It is 7809.83 angstrom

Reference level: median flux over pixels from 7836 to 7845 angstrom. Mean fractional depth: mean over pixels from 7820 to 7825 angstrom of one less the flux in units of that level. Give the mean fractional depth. -0.0142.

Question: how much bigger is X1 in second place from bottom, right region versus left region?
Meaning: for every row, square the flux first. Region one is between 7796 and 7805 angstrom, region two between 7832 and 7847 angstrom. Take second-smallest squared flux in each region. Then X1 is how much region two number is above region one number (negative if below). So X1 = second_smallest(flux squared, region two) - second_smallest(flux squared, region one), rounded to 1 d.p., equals -1.1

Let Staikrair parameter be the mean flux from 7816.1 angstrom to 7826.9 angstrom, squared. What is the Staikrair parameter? 55.4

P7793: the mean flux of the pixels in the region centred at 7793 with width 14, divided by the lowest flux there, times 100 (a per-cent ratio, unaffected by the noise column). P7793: 101.9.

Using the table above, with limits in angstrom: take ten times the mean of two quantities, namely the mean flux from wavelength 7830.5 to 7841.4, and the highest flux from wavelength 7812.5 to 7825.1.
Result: 74.2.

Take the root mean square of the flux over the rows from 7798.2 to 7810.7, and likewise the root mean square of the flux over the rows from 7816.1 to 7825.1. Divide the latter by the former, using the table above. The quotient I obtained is 1.01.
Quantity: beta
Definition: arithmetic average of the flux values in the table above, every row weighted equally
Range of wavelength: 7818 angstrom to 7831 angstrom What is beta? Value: 7.42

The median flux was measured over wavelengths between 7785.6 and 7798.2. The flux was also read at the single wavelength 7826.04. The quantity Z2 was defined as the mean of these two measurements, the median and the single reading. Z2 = 7.43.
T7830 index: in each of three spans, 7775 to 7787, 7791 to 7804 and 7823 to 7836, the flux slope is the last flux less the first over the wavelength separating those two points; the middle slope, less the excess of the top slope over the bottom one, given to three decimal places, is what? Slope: -0.012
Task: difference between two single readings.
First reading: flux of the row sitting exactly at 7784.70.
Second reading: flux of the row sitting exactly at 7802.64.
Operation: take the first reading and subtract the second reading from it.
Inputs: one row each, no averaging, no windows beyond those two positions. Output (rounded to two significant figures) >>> -0.046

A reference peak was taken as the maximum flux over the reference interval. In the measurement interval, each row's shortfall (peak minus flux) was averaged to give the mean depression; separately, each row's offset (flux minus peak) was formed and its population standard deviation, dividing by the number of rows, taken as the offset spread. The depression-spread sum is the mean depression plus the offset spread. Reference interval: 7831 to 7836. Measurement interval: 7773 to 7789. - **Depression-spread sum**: 0.012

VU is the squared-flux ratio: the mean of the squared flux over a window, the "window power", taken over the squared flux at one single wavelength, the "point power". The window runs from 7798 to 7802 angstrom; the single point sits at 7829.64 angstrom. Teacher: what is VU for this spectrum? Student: 1.00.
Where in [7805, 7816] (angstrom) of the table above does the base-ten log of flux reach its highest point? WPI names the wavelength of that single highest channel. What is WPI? 7809.83 angstrom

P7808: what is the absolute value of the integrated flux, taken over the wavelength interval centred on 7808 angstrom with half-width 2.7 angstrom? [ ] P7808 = 40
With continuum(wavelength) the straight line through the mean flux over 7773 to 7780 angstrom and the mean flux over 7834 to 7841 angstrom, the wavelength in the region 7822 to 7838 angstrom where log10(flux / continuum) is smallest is 7833.25 angstrom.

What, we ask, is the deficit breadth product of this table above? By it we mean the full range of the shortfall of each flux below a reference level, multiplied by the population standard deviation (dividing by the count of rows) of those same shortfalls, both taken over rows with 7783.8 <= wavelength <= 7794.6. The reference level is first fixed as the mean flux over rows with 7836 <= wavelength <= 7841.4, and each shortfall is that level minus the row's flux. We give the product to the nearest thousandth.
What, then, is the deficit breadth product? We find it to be 0.032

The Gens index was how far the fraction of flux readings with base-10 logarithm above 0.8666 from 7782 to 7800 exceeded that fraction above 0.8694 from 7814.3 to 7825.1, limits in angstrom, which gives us -0.3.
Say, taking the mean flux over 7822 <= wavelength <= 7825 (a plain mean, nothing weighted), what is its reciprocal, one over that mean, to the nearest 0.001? 0.134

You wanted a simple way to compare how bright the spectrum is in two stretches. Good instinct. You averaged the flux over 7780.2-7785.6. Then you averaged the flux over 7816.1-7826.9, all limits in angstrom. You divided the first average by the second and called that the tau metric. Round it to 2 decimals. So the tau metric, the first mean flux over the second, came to 0.99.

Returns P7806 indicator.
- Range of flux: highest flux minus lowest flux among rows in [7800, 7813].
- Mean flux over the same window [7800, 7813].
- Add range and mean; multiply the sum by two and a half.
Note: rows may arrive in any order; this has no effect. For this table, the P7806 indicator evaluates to 18.8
